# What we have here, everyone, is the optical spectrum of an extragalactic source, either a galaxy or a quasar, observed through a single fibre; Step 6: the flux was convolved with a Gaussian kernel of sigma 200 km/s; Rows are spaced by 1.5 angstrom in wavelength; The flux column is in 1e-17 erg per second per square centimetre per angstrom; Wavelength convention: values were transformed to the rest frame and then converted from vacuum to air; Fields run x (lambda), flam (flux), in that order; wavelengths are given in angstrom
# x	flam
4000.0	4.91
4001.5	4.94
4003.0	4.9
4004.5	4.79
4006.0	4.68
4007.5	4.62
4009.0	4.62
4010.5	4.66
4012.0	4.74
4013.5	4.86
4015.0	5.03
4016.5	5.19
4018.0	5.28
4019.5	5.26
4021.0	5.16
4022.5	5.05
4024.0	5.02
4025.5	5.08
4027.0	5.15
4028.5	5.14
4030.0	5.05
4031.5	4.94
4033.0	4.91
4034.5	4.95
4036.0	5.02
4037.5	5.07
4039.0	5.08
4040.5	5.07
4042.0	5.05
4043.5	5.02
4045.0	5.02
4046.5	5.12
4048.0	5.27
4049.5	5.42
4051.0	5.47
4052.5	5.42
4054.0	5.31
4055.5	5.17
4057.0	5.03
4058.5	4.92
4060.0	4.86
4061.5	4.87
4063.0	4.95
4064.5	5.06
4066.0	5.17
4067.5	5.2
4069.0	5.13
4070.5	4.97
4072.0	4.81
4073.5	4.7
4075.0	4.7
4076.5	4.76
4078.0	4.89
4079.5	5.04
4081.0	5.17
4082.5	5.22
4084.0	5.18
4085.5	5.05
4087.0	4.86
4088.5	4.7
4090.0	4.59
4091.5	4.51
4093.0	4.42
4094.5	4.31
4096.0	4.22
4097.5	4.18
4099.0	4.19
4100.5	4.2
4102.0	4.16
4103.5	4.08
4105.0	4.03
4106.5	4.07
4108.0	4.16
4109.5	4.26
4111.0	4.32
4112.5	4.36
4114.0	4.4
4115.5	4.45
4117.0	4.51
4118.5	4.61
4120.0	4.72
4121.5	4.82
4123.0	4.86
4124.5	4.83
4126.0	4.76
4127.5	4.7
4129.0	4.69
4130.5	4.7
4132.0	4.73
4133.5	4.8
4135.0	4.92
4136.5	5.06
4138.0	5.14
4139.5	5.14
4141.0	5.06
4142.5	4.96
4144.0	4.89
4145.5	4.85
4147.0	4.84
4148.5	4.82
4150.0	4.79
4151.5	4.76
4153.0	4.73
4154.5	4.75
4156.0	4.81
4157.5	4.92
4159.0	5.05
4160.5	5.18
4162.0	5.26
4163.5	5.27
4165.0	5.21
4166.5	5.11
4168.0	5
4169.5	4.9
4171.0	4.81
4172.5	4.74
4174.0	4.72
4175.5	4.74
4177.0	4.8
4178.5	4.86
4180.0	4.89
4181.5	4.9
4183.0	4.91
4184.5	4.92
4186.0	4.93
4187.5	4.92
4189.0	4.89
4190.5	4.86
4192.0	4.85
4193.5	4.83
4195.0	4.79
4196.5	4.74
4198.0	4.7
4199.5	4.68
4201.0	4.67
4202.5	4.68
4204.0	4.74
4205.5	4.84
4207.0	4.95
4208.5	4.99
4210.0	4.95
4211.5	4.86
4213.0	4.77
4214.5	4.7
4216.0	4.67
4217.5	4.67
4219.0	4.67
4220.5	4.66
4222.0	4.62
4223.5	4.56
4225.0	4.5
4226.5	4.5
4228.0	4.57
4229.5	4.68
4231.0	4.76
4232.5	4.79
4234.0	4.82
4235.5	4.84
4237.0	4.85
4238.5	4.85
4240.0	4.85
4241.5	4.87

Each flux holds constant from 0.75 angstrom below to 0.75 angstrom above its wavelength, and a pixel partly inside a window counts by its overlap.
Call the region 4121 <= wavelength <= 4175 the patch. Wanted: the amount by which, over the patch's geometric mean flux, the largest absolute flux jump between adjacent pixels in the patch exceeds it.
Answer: -4.76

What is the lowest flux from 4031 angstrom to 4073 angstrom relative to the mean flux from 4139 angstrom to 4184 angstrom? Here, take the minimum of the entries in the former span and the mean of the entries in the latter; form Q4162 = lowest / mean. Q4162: 0.98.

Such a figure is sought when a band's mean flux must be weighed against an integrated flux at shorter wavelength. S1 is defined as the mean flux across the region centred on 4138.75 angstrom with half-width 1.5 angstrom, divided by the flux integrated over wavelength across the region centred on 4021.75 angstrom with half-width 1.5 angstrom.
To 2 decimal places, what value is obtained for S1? 0.34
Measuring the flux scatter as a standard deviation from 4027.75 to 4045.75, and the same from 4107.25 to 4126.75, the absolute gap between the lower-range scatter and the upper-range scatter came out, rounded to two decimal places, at 0.17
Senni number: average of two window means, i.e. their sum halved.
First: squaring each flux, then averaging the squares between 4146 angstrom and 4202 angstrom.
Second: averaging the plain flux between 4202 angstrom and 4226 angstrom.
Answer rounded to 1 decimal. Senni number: 14.3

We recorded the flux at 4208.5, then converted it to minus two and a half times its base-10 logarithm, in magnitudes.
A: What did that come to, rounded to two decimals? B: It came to -1.75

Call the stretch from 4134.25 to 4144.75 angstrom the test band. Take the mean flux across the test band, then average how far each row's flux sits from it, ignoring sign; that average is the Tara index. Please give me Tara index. 0.087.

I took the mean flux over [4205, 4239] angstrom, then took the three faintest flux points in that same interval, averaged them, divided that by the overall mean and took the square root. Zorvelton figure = 0.976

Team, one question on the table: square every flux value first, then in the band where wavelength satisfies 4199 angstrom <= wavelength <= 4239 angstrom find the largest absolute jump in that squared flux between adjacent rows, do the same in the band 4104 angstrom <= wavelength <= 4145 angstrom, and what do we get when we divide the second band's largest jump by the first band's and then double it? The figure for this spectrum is 2.59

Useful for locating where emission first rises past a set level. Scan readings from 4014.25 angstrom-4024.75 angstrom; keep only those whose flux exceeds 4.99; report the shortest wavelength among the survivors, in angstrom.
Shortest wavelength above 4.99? 4015.0 angstrom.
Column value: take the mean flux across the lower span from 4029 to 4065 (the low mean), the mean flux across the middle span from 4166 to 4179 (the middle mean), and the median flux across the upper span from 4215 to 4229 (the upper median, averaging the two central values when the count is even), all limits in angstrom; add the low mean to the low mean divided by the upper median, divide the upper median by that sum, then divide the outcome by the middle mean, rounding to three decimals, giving 0.154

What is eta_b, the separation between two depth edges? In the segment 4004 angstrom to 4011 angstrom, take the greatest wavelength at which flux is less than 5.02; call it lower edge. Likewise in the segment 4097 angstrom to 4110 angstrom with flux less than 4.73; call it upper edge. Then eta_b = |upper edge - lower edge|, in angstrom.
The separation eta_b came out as 99.0 angstrom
